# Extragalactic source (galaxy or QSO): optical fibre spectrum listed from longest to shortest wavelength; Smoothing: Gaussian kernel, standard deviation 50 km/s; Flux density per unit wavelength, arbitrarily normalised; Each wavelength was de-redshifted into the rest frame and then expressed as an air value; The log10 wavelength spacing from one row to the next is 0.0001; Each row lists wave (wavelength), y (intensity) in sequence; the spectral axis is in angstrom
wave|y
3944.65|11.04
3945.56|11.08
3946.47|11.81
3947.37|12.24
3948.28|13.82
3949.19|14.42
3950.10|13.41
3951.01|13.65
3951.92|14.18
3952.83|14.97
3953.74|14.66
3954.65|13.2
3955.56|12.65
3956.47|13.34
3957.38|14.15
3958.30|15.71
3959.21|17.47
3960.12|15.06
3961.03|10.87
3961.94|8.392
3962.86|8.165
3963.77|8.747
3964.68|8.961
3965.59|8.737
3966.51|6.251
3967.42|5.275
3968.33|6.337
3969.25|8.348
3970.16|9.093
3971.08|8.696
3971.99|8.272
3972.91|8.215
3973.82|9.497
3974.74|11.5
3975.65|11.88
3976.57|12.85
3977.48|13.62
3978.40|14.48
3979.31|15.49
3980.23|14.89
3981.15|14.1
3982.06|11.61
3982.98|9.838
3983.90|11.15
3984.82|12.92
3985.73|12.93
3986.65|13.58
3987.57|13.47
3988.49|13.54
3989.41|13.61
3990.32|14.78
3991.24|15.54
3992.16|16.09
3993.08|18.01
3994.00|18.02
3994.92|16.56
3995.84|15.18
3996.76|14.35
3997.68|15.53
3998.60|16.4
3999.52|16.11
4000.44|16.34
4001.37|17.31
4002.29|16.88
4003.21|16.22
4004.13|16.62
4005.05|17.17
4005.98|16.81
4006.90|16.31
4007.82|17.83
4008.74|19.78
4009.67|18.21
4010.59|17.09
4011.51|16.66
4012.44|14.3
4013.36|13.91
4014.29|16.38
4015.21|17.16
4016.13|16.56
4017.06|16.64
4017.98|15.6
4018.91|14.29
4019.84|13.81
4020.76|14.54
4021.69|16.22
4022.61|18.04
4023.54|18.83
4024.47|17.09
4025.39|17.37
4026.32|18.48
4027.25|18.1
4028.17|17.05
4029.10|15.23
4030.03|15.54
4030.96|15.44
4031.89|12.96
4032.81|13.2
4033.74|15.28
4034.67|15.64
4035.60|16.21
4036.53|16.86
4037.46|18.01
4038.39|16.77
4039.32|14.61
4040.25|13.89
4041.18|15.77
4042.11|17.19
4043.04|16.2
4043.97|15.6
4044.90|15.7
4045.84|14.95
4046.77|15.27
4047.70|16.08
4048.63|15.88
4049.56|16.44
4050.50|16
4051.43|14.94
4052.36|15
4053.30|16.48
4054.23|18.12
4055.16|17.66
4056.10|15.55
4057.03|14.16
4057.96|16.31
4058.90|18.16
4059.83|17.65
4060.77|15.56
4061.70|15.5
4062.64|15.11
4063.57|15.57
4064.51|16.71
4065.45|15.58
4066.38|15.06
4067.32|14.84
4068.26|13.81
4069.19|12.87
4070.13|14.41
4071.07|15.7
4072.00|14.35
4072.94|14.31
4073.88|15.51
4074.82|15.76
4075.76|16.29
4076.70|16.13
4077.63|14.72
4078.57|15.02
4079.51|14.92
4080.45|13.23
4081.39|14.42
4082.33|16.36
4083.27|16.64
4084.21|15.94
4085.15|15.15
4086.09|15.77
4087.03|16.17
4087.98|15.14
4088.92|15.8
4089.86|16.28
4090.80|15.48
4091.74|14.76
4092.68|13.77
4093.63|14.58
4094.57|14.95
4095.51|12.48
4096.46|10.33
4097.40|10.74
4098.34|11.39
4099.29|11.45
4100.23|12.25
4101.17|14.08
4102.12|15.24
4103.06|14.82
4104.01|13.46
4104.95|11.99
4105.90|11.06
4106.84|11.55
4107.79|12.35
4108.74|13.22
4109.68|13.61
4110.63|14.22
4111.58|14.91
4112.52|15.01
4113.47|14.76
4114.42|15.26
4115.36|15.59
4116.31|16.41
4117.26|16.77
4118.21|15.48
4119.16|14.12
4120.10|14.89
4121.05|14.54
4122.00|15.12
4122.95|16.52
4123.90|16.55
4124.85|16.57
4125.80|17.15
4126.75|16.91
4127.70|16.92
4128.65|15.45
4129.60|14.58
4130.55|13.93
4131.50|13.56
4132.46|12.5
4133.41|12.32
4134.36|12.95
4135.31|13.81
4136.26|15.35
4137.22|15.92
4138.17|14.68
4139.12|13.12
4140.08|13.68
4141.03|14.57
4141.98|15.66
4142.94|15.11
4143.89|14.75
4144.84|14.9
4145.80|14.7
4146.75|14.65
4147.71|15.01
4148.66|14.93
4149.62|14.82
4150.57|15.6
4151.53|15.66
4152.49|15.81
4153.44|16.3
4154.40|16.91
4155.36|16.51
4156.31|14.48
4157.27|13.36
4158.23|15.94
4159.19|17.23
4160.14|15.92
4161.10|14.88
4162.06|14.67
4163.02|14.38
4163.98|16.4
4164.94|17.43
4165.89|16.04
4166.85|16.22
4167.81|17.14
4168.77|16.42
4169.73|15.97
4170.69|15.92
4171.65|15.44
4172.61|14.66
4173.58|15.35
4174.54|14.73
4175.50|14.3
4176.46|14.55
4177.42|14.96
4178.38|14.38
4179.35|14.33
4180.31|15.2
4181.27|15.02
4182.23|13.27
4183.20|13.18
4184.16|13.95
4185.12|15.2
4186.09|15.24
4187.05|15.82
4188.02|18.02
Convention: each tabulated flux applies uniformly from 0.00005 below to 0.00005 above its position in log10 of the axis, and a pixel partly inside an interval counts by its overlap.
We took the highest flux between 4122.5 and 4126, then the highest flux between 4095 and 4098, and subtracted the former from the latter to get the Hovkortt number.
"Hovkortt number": -4.7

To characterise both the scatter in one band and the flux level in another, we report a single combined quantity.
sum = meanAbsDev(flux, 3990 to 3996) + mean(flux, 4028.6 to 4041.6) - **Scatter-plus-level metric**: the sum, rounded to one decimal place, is 16.4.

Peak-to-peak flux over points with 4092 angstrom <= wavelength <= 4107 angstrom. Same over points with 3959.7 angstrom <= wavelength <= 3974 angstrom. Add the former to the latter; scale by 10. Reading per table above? 147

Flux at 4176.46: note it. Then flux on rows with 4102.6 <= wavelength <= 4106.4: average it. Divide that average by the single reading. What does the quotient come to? 0.88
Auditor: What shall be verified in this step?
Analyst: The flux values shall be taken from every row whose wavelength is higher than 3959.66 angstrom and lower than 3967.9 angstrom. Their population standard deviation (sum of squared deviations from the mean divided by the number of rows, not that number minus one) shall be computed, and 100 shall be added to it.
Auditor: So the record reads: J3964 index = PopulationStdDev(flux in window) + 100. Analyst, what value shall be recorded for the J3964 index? 103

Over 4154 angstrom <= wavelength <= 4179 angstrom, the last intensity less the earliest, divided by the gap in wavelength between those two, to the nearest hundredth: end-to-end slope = -0.11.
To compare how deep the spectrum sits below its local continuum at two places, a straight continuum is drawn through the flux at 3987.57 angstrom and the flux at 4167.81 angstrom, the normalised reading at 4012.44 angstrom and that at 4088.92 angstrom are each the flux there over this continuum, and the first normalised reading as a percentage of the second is 101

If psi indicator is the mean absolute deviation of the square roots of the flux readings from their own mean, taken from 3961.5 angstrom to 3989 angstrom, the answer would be 0.39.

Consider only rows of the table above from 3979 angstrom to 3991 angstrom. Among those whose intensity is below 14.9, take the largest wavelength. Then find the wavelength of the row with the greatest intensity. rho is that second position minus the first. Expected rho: -11.0 angstrom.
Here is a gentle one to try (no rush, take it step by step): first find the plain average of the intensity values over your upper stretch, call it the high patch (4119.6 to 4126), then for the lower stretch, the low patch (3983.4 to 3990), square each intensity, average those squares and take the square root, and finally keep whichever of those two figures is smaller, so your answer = 13.1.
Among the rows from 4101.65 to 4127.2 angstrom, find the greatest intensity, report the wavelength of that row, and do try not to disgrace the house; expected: 4125.80 angstrom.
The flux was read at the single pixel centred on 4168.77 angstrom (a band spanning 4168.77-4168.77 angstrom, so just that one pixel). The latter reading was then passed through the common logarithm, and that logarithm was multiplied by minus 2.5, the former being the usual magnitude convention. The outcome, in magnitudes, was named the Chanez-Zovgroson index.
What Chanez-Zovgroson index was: -3.0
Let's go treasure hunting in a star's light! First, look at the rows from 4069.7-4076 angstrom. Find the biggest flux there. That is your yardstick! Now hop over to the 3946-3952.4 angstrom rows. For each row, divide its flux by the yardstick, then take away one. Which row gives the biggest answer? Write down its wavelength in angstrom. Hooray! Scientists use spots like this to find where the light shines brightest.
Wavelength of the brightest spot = 3949.19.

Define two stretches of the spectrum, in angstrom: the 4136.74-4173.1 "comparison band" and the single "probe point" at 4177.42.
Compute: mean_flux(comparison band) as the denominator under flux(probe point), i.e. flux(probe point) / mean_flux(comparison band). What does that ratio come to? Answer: 0.97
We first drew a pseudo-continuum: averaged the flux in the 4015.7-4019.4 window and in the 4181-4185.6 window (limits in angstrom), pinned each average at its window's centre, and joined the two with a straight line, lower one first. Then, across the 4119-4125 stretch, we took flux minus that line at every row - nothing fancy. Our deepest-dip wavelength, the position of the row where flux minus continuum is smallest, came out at 4119.16 angstrom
